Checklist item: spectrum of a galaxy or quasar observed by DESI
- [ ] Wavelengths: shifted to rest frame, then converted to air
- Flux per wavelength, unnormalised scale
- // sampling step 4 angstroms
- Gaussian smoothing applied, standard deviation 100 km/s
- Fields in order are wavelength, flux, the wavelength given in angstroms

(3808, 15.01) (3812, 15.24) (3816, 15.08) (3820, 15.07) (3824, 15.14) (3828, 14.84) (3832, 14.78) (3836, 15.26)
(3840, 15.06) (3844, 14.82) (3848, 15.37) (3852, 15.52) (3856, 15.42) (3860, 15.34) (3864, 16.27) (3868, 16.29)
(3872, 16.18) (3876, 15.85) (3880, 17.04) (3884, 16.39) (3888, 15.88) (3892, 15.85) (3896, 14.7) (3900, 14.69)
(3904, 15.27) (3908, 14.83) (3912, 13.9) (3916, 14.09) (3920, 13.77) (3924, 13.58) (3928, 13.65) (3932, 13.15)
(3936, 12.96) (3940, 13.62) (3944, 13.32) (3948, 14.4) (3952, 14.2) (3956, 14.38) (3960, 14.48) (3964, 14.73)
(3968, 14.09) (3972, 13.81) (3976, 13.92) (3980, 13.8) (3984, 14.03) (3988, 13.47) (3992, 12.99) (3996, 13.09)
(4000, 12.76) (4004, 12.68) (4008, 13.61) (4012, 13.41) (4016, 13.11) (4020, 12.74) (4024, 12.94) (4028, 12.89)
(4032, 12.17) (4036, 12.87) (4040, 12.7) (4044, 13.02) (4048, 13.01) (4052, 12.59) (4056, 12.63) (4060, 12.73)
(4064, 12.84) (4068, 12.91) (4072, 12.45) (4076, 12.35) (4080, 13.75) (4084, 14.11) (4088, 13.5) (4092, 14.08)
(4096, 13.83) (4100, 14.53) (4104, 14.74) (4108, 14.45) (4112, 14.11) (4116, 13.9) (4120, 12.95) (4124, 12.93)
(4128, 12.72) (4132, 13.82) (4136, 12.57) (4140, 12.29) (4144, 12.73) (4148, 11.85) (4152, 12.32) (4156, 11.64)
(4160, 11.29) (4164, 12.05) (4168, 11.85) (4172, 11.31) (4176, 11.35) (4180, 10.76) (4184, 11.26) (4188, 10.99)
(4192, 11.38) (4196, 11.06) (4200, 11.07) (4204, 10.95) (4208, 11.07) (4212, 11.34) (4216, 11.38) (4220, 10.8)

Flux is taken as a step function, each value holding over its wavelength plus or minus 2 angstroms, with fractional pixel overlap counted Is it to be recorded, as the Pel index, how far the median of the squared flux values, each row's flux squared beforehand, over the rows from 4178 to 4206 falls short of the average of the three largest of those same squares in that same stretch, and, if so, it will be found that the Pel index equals 4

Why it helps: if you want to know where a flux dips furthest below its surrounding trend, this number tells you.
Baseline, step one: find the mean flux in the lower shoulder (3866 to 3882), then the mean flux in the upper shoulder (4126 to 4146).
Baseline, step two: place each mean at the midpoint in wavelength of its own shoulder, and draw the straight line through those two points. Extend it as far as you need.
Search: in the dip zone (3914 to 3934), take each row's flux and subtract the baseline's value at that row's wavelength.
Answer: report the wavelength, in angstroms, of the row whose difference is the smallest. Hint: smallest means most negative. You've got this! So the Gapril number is 3932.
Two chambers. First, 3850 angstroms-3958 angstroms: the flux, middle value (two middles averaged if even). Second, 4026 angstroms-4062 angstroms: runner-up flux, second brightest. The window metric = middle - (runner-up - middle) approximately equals 16.4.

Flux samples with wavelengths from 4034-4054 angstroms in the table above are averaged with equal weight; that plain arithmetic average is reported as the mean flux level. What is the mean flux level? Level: 12.8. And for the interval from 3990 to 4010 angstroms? 13.0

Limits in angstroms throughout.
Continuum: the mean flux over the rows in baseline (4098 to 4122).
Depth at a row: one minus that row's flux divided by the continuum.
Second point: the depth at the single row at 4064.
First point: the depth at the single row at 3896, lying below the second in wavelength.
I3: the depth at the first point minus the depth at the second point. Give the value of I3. -0.13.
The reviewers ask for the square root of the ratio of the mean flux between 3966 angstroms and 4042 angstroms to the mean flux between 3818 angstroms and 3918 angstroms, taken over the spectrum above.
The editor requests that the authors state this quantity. 0.93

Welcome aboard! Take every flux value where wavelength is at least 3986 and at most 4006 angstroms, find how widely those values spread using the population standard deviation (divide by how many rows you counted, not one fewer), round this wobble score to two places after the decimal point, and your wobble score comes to 0.28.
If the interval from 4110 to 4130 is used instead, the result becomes 0.57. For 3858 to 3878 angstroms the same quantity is 0.36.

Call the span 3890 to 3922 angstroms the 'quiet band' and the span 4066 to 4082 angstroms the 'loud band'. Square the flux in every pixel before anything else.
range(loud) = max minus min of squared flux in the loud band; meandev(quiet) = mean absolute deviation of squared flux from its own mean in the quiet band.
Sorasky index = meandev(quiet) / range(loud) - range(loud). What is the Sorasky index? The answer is -36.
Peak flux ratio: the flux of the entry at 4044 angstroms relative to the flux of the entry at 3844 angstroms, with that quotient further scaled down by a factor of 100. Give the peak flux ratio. 0.0088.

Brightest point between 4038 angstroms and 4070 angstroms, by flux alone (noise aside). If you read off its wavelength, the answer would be 4044 angstroms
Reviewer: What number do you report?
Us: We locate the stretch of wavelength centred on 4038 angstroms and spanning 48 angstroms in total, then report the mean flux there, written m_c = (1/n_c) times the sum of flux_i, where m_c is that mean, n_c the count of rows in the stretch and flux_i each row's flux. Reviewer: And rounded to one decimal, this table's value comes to 12.8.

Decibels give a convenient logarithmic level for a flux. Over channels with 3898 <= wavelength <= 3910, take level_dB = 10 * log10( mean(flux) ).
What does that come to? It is 11.7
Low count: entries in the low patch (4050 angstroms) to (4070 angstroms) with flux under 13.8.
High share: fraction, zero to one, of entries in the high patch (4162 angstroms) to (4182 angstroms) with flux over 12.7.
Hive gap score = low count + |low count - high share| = 10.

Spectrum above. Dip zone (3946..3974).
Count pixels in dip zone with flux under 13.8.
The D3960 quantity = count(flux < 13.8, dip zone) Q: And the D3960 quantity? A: 0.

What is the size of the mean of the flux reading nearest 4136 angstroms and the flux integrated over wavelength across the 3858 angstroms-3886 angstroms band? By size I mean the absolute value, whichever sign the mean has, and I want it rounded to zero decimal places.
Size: 233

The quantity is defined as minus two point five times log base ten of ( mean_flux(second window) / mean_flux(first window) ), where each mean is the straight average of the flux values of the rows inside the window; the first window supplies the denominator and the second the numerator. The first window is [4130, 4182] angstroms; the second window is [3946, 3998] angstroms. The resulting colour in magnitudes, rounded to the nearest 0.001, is -0.165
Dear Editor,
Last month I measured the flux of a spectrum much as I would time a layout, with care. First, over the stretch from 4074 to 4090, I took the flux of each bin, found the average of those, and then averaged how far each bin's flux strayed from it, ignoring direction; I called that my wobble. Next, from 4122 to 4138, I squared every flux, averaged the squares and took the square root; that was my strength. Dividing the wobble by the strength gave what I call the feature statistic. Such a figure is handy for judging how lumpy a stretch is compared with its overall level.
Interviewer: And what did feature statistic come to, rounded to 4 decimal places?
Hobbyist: 0.0414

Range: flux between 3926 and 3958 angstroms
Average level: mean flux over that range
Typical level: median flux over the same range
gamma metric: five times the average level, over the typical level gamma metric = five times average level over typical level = 5.03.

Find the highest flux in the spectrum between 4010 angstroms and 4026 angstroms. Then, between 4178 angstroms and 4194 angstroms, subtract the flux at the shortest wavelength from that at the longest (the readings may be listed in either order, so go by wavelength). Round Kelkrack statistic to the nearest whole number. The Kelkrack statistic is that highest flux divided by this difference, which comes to 22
